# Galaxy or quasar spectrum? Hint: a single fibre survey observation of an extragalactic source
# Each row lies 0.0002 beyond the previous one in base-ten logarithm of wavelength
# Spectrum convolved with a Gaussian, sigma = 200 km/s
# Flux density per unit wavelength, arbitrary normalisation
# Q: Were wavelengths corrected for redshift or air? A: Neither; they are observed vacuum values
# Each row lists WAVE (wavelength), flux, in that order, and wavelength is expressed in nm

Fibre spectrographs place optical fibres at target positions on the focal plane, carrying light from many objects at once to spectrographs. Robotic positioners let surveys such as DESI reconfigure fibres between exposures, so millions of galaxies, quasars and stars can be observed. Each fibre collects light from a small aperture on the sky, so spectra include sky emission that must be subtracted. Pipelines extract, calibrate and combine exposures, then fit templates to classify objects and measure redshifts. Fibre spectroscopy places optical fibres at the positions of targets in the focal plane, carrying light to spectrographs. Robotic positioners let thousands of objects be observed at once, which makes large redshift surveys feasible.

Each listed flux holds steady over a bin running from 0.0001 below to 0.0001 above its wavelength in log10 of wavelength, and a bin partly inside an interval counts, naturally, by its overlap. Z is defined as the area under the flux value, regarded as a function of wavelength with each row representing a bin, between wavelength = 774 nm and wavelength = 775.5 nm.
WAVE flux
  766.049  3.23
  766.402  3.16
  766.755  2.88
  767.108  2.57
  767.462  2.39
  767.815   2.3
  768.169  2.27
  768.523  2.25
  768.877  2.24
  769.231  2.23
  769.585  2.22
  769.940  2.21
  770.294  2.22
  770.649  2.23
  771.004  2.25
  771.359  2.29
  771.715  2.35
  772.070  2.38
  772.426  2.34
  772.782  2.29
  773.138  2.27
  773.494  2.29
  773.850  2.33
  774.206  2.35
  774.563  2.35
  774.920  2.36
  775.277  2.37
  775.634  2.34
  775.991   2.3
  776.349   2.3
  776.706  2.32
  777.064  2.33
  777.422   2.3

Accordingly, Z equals 3.53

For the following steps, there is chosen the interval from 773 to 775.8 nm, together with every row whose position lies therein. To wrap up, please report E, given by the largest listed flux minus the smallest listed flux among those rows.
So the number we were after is 0.100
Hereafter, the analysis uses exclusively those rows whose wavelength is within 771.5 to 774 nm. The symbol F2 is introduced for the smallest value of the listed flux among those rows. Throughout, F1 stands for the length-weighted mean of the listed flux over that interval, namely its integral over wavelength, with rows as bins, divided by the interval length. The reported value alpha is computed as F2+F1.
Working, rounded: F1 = 2.32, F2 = 2.27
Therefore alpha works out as 4.59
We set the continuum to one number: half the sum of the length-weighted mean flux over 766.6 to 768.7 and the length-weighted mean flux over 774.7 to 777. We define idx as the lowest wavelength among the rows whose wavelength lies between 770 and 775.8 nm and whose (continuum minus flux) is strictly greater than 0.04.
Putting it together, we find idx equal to 770.294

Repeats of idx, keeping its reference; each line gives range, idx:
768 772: 768.169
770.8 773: 771.004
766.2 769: 767.815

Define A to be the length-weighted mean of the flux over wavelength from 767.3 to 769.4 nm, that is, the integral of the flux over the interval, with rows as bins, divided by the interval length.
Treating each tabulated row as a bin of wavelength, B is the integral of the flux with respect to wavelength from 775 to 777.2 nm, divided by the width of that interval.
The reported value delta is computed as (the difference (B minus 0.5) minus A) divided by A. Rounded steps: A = 2.28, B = 2.33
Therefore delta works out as -0.198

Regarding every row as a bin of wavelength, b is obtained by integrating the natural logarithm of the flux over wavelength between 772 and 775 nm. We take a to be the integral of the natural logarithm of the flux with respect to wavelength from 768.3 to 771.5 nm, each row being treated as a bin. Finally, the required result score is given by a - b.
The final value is 0.05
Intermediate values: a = 2.58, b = 2.53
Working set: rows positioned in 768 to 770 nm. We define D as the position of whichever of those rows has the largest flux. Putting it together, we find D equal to 768.169 nm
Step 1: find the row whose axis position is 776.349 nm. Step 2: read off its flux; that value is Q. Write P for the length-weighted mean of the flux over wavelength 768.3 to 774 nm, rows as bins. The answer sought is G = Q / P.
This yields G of 1.01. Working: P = 2.27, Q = 2.3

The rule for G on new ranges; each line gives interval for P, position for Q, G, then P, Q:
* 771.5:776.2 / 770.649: 0.96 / 2.33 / 2.23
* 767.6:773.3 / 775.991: 1.01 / 2.27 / 2.3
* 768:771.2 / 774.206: 1.05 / 2.24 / 2.35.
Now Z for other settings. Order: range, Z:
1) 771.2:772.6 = 3.28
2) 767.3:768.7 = 3.22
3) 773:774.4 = 3.24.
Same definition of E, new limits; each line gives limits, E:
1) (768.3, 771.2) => 0.040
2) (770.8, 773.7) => 0.130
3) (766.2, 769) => 0.920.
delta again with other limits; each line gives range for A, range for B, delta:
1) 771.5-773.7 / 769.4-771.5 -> -0.251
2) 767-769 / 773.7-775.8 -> -0.206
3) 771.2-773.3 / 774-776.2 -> -0.205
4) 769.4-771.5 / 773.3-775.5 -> -0.177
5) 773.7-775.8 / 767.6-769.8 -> -0.254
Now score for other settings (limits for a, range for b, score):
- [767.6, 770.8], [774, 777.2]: -0.13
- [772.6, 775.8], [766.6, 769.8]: -0.04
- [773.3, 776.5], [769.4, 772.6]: 0.08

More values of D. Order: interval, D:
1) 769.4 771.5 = 771.359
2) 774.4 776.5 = 775.277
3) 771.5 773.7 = 772.070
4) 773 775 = 774.920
